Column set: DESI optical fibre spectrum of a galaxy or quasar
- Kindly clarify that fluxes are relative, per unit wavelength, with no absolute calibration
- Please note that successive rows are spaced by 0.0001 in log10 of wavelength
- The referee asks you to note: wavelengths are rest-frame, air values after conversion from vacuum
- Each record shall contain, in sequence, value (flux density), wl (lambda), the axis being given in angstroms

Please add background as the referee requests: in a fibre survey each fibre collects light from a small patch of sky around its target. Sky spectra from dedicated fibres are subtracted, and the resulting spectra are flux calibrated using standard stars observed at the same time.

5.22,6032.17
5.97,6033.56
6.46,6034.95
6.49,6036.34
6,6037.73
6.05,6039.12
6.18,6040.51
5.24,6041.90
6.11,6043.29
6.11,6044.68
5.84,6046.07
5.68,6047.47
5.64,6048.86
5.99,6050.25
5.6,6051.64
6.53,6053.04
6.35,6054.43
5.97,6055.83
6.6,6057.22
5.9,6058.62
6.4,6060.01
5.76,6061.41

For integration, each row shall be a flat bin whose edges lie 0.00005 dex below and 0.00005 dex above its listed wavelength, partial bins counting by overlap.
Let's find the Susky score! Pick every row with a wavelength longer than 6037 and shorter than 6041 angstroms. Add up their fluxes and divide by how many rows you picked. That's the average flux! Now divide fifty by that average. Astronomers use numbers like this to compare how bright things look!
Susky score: 8.23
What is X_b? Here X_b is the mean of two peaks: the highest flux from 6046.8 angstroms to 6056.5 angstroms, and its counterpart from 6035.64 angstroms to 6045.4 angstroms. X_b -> 6.51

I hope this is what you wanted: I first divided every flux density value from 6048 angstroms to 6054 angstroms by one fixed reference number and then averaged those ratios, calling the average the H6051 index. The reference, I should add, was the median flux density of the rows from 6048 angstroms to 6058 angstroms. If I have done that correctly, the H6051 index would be 0.99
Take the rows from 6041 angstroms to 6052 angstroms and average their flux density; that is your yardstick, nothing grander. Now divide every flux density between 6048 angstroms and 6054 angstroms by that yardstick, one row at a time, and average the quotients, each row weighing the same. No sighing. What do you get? 1.03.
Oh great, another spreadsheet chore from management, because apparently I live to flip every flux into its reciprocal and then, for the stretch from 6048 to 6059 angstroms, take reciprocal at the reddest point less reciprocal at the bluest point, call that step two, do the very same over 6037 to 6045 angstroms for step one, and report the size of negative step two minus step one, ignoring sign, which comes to 0.011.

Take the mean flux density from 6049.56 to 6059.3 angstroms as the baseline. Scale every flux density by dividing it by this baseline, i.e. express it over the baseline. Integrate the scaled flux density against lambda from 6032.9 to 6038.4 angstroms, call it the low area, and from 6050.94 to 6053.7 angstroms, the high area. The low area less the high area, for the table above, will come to 2.9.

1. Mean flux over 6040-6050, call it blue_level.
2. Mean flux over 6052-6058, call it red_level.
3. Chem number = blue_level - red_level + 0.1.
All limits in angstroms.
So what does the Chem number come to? -0.4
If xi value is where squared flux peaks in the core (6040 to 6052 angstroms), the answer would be 6040.51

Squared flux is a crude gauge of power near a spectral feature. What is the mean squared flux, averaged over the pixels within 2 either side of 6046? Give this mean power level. 34.6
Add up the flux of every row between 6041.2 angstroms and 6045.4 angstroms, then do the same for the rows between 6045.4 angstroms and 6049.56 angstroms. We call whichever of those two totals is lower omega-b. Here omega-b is 17.2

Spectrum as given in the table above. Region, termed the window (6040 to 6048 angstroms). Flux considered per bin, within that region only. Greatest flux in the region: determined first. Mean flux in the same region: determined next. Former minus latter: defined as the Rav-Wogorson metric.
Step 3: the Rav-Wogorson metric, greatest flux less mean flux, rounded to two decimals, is 0.32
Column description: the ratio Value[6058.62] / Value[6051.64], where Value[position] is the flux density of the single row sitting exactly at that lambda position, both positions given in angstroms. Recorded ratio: 1.05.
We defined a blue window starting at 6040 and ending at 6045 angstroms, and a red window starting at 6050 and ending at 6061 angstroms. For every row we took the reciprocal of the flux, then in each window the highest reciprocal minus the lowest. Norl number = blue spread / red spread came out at 1.1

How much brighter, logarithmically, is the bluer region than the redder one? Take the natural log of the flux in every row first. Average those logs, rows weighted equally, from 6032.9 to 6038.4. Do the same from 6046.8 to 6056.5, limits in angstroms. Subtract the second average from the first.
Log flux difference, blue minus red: 0.04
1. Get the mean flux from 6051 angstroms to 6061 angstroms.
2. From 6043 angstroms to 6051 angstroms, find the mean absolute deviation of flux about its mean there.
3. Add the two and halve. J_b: 3.18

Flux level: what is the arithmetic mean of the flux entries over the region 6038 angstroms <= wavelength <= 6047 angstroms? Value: 5.9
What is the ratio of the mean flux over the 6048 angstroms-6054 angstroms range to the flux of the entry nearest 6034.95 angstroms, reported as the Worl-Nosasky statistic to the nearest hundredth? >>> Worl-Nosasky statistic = 0.92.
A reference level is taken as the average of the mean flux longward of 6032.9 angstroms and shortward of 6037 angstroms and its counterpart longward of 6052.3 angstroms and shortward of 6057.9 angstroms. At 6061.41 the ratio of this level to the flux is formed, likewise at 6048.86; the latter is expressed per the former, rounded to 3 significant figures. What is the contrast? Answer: 1.02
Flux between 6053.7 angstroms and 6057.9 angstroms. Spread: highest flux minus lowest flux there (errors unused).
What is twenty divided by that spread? 32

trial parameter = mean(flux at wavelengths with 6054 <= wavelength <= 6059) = 6.21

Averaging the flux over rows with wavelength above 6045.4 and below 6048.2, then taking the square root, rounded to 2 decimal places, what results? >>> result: 2.40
